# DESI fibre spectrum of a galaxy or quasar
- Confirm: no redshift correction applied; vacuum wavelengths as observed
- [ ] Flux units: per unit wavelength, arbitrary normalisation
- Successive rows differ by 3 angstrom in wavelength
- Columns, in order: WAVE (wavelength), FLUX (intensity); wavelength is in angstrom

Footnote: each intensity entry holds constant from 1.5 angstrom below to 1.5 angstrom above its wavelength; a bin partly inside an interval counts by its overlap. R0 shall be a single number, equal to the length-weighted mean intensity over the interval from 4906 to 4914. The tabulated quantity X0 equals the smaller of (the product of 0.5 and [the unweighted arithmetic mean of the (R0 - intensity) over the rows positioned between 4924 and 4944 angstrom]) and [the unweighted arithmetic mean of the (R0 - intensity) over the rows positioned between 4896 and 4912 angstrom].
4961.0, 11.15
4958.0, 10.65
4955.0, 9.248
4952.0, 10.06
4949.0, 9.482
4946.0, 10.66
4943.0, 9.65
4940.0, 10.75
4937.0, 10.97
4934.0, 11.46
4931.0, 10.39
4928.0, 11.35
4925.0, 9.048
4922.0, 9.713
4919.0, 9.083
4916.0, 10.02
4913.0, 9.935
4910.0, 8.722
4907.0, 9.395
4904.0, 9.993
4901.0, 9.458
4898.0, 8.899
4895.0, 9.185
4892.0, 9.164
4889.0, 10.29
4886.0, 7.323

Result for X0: -0.60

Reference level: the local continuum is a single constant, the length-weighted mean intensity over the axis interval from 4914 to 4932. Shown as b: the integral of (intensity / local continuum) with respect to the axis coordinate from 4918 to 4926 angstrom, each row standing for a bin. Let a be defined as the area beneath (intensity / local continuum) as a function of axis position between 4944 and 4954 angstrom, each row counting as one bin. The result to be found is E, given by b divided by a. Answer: 0.74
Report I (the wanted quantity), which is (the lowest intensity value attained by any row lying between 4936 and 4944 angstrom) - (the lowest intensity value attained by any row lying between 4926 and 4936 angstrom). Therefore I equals -0.74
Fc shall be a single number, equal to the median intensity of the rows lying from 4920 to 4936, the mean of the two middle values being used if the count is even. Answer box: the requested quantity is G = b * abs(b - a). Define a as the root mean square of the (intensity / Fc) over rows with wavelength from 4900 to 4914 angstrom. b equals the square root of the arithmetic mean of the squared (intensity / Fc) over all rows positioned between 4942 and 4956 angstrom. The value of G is 0.029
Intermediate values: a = 0.92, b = 0.95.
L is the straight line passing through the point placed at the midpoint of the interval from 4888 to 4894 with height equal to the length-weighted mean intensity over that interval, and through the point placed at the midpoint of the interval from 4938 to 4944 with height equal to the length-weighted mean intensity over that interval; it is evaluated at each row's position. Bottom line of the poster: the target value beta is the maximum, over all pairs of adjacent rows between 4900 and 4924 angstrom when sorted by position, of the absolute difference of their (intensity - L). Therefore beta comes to 1.2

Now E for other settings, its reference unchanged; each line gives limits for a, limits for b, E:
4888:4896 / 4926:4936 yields 1.44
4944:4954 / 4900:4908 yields 0.77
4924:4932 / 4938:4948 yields 1.25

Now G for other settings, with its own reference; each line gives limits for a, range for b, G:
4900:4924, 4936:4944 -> 0.090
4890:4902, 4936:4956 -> 0.090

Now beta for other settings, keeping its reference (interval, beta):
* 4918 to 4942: 2.3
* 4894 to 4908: 0.6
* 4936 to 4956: 1.2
